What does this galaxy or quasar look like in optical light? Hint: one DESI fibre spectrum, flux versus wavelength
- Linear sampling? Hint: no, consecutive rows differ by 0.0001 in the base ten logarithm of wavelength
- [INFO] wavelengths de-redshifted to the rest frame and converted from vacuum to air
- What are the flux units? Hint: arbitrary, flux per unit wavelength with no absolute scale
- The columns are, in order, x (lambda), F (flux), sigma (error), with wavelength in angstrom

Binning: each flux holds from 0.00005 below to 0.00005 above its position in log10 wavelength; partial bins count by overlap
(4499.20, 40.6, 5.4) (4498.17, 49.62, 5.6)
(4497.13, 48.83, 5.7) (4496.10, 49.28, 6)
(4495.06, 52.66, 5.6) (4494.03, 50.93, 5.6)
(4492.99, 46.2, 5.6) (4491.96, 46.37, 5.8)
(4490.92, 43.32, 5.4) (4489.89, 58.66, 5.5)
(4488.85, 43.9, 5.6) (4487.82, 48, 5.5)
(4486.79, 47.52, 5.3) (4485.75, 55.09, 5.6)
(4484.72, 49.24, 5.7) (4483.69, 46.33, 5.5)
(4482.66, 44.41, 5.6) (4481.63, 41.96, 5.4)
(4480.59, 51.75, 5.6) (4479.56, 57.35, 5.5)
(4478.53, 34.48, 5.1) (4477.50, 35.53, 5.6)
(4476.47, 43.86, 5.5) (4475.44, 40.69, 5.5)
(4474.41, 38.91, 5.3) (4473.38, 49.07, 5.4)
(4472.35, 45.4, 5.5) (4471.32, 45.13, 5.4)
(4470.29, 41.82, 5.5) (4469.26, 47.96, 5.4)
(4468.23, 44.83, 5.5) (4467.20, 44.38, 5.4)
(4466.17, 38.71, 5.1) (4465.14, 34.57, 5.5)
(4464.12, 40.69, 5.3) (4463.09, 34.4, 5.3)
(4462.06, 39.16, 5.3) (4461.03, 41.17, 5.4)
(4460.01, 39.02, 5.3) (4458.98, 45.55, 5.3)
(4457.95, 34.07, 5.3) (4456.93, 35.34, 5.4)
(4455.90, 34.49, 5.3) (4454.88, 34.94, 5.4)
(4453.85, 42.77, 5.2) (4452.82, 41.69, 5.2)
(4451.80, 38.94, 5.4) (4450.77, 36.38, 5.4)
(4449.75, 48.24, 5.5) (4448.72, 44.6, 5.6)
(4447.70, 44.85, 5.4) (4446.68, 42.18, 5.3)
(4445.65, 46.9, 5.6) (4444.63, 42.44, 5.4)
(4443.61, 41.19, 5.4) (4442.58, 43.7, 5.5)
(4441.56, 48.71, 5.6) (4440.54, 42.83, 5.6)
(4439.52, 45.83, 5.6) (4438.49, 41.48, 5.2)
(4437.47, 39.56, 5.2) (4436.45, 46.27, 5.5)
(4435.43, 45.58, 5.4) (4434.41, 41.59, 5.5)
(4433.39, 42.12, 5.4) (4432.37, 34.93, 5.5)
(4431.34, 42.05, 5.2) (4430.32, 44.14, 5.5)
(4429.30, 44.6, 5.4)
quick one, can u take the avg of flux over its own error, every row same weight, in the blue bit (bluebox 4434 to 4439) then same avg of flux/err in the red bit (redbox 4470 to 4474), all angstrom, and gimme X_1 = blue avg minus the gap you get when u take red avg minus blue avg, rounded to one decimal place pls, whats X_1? 7.7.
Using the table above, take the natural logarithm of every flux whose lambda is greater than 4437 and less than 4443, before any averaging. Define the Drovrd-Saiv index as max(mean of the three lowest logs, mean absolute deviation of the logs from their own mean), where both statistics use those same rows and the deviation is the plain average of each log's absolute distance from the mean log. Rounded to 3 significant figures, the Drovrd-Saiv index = 3.72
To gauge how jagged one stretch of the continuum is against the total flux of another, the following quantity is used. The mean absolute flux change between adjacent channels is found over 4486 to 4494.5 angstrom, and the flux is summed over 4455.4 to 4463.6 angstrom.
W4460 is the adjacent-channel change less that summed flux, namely -297.1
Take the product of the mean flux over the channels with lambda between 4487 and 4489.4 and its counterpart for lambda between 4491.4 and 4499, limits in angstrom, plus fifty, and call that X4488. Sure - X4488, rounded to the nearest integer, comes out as 2307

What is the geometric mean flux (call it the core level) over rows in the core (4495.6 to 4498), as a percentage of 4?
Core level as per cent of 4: 1226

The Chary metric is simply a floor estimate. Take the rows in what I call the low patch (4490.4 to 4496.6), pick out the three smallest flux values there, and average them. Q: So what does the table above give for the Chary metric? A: 45.3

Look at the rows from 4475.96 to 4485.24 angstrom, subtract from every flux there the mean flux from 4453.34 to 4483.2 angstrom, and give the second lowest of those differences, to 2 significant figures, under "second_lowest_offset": -5.9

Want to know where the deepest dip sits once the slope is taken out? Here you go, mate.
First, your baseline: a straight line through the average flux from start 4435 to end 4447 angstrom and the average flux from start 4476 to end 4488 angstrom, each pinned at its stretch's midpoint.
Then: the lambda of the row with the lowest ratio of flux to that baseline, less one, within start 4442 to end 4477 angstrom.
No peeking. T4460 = 4457.95 angstrom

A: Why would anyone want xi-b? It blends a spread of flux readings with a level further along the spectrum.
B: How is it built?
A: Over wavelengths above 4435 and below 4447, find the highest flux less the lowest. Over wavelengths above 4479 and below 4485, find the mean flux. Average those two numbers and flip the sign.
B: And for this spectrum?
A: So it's -28.8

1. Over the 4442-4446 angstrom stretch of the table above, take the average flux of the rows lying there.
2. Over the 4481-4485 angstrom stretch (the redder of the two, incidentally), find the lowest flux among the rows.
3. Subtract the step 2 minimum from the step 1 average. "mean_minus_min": 2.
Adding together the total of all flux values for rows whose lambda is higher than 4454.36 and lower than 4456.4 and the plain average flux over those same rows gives 104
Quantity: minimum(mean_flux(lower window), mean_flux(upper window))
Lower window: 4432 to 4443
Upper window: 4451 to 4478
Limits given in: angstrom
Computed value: 40.5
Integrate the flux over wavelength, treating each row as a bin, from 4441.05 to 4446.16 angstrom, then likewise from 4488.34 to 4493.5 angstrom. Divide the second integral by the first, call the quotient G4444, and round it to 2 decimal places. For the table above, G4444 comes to 1.08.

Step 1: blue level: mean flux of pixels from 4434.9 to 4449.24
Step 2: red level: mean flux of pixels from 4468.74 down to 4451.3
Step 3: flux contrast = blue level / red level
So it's 1.13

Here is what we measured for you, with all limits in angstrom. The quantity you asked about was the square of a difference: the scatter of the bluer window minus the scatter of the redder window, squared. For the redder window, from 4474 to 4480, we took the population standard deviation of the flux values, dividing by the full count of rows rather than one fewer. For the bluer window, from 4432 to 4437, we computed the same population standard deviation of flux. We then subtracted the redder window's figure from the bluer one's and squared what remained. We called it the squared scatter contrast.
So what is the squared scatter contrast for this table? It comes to 13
